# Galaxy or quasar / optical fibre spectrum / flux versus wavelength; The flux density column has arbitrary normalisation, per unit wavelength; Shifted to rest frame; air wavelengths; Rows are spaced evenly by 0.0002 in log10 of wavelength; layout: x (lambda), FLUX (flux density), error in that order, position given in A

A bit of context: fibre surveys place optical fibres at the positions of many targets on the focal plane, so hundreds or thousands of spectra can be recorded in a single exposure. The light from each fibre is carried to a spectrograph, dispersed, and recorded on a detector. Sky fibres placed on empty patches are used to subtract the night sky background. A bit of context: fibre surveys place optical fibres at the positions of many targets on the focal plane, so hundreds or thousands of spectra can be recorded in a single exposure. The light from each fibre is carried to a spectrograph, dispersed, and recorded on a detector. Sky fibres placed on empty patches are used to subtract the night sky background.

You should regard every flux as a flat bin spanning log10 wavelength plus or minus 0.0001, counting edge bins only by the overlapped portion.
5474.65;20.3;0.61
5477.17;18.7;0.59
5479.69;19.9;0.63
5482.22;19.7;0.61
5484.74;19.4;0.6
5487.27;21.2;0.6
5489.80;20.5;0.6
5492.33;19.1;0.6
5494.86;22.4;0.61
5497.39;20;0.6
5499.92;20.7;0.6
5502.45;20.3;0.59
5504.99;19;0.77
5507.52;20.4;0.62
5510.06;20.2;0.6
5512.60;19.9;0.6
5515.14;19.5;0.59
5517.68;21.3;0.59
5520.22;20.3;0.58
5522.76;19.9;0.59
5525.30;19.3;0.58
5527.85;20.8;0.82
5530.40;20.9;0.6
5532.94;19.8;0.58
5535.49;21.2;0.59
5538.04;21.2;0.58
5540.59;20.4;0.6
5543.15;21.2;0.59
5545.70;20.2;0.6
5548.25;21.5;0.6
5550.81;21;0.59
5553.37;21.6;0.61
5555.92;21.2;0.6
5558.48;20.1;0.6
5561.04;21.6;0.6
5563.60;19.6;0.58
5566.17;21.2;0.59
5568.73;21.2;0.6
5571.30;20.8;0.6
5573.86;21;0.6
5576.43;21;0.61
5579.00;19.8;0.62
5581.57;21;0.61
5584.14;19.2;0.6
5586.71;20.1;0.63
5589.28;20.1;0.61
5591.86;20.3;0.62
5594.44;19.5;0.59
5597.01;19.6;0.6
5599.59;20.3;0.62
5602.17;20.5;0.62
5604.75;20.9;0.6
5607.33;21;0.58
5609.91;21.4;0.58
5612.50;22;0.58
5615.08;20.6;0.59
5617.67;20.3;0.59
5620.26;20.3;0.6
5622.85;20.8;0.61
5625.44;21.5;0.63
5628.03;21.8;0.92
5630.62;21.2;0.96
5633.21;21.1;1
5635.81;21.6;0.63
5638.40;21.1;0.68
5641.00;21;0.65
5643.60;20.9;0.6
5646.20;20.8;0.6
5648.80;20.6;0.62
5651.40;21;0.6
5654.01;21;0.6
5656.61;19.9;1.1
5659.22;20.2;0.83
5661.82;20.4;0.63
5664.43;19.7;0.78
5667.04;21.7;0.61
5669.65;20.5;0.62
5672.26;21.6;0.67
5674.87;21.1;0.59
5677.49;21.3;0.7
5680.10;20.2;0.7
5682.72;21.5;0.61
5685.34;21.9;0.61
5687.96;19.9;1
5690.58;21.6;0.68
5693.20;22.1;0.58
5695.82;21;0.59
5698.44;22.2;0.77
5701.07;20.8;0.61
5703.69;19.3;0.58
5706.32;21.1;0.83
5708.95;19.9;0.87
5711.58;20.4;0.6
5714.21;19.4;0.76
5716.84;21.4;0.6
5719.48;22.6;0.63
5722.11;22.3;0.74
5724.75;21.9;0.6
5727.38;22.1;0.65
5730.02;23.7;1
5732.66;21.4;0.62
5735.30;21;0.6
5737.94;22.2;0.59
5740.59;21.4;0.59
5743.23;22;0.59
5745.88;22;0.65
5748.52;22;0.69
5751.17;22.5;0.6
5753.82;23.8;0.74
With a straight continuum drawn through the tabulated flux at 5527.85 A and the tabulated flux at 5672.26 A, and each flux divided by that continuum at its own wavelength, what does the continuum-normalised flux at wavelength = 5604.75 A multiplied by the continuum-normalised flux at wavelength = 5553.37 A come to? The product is 1.02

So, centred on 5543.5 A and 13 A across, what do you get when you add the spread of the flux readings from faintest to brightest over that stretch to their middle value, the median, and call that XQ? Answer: 22.5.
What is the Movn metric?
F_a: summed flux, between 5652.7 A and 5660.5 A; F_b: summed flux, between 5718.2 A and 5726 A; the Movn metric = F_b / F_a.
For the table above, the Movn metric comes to 1.09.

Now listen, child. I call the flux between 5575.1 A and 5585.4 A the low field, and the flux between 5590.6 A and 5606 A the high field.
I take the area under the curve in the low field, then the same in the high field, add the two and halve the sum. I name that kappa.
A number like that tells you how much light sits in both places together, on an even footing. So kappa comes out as 260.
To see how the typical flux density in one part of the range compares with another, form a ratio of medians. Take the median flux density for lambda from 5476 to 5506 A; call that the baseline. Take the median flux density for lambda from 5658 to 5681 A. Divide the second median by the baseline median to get 1.03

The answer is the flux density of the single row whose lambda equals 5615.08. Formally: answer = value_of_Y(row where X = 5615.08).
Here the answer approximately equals 20.6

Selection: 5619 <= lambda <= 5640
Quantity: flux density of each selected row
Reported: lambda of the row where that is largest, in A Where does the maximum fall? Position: 5628.03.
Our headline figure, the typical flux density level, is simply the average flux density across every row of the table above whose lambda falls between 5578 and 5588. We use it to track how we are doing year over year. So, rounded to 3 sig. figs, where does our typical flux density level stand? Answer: 20.0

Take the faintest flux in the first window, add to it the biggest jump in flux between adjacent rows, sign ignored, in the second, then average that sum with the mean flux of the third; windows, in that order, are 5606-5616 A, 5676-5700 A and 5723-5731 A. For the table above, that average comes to 22.6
